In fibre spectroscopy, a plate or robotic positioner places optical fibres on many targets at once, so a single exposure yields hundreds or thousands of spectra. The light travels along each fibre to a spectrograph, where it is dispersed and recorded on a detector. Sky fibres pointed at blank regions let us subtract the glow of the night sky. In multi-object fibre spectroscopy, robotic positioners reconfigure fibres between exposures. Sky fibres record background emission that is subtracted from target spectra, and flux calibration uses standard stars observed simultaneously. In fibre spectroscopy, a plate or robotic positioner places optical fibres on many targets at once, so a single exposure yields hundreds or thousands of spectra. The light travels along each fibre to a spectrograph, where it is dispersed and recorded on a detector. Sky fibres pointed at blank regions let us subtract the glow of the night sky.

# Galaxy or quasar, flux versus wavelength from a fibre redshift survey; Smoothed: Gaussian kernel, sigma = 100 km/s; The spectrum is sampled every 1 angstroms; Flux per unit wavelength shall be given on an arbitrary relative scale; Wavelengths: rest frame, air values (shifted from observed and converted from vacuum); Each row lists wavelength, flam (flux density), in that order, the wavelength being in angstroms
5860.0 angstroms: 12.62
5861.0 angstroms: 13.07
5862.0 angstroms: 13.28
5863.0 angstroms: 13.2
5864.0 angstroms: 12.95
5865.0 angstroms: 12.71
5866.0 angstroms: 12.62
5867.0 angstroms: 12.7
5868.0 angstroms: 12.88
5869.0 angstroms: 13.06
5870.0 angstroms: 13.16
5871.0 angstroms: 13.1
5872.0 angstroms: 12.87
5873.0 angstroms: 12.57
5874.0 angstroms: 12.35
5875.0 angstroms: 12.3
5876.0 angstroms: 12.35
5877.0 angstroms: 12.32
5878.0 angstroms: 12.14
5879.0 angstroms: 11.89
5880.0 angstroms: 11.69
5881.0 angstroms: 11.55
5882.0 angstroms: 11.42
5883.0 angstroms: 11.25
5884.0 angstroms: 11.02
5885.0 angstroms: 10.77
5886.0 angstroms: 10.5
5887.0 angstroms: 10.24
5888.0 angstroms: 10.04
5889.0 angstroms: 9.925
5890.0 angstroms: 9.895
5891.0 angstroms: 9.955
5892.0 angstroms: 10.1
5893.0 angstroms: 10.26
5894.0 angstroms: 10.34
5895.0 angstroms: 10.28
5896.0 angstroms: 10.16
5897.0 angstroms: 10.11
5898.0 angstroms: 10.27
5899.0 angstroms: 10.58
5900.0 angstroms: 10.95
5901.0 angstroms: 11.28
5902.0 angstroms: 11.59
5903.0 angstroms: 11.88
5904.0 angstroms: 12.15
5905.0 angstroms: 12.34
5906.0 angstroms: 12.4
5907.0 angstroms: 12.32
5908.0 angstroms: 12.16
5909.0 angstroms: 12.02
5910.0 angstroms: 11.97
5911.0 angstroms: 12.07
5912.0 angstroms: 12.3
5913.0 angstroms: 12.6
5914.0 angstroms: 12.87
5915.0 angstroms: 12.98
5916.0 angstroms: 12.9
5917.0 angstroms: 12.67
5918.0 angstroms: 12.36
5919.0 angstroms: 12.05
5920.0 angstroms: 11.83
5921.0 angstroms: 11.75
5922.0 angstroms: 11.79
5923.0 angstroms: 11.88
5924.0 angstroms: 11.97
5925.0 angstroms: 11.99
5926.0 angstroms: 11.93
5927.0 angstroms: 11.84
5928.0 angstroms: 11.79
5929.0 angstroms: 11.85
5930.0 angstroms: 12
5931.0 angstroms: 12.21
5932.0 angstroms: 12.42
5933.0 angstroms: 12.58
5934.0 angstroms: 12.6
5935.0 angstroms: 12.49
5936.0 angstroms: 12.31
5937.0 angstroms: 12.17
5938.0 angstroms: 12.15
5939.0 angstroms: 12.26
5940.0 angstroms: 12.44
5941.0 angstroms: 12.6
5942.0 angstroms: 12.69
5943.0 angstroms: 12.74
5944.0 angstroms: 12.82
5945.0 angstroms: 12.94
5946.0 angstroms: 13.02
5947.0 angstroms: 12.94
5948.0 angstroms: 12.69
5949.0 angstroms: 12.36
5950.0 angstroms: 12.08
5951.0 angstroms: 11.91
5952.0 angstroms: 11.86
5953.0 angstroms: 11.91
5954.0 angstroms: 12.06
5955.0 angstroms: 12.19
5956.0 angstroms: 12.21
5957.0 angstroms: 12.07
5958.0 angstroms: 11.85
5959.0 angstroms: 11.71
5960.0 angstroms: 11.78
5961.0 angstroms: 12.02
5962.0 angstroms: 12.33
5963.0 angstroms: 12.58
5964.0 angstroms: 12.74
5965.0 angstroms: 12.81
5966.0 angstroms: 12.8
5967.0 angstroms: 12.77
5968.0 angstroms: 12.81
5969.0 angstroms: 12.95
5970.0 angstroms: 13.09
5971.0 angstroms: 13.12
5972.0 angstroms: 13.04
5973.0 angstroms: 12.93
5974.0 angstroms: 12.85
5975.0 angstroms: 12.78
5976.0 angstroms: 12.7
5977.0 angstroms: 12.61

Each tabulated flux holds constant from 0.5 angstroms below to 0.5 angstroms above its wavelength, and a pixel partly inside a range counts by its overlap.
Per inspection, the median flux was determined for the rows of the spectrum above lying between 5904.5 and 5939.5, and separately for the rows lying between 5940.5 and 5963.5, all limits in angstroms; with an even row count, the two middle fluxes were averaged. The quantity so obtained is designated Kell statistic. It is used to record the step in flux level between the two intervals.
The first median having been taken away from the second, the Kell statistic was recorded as 0.0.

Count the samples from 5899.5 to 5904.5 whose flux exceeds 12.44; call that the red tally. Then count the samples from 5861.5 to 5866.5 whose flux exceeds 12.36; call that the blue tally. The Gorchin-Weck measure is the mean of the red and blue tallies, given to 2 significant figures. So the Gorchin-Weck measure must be 2.5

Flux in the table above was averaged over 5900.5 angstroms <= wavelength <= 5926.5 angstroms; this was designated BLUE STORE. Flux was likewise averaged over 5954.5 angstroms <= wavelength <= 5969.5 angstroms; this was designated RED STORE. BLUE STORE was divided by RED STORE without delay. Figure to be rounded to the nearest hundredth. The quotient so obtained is 0.98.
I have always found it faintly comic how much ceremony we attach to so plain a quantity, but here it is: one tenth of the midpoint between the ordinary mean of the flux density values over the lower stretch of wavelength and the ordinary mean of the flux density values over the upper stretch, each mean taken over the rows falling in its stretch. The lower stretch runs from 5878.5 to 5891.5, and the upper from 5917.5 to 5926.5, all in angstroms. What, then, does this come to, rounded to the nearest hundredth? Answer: 1.14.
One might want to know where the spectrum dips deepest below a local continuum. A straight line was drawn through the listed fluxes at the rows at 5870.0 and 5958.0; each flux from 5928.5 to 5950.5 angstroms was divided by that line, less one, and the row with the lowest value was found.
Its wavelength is 5929.0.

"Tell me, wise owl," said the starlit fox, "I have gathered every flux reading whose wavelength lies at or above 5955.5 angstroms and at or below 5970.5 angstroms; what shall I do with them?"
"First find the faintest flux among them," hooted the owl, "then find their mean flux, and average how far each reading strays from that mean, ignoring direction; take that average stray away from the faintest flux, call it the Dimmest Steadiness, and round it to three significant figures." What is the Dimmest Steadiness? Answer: 11.3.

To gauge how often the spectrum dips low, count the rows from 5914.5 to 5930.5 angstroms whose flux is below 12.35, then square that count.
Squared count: 144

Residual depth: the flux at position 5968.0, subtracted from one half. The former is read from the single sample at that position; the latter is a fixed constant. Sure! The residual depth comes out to -12.3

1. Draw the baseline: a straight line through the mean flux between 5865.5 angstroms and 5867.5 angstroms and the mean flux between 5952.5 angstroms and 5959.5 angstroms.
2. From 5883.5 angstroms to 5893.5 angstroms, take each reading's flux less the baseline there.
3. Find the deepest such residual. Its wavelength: 5890.0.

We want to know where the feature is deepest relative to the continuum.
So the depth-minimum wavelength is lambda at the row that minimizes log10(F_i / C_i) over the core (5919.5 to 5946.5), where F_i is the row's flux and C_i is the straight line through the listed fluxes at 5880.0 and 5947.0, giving 5928.0 angstroms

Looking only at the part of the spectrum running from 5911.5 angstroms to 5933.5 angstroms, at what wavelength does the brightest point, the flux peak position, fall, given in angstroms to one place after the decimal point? 5915.0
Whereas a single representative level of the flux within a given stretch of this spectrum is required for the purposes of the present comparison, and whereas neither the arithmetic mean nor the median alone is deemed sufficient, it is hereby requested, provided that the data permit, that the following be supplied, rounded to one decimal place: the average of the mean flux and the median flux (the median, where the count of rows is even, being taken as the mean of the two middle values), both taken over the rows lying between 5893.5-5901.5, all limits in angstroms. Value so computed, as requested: 10.4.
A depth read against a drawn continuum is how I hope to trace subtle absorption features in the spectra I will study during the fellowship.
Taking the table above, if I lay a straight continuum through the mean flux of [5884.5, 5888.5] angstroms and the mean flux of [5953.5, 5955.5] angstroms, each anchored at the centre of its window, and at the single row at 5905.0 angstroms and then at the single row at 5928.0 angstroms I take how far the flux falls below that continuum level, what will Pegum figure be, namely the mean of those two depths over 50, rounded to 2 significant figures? -0.018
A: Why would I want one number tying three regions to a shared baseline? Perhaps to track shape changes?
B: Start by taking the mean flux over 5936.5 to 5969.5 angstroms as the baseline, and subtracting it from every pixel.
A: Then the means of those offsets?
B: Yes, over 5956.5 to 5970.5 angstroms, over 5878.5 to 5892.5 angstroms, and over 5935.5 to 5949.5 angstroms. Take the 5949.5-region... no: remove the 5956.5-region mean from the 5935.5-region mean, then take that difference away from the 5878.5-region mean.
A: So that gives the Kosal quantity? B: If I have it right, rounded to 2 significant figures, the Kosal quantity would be -1.8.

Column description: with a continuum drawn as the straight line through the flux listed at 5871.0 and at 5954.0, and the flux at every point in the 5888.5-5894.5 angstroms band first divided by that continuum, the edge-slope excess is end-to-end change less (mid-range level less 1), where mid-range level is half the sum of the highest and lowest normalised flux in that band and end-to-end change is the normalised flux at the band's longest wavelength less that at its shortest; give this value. 0.25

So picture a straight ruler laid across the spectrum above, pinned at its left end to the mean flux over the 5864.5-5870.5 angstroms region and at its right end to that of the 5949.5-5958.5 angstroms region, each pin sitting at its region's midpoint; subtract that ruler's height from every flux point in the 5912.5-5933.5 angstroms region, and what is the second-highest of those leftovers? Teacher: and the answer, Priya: 0.52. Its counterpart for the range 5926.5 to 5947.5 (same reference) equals 0.86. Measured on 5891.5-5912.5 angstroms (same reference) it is -0.12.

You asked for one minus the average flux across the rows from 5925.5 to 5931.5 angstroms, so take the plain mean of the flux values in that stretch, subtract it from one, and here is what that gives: -10.9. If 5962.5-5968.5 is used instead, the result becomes -11.8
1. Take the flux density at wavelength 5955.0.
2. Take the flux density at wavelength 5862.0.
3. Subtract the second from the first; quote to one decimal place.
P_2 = -1.1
